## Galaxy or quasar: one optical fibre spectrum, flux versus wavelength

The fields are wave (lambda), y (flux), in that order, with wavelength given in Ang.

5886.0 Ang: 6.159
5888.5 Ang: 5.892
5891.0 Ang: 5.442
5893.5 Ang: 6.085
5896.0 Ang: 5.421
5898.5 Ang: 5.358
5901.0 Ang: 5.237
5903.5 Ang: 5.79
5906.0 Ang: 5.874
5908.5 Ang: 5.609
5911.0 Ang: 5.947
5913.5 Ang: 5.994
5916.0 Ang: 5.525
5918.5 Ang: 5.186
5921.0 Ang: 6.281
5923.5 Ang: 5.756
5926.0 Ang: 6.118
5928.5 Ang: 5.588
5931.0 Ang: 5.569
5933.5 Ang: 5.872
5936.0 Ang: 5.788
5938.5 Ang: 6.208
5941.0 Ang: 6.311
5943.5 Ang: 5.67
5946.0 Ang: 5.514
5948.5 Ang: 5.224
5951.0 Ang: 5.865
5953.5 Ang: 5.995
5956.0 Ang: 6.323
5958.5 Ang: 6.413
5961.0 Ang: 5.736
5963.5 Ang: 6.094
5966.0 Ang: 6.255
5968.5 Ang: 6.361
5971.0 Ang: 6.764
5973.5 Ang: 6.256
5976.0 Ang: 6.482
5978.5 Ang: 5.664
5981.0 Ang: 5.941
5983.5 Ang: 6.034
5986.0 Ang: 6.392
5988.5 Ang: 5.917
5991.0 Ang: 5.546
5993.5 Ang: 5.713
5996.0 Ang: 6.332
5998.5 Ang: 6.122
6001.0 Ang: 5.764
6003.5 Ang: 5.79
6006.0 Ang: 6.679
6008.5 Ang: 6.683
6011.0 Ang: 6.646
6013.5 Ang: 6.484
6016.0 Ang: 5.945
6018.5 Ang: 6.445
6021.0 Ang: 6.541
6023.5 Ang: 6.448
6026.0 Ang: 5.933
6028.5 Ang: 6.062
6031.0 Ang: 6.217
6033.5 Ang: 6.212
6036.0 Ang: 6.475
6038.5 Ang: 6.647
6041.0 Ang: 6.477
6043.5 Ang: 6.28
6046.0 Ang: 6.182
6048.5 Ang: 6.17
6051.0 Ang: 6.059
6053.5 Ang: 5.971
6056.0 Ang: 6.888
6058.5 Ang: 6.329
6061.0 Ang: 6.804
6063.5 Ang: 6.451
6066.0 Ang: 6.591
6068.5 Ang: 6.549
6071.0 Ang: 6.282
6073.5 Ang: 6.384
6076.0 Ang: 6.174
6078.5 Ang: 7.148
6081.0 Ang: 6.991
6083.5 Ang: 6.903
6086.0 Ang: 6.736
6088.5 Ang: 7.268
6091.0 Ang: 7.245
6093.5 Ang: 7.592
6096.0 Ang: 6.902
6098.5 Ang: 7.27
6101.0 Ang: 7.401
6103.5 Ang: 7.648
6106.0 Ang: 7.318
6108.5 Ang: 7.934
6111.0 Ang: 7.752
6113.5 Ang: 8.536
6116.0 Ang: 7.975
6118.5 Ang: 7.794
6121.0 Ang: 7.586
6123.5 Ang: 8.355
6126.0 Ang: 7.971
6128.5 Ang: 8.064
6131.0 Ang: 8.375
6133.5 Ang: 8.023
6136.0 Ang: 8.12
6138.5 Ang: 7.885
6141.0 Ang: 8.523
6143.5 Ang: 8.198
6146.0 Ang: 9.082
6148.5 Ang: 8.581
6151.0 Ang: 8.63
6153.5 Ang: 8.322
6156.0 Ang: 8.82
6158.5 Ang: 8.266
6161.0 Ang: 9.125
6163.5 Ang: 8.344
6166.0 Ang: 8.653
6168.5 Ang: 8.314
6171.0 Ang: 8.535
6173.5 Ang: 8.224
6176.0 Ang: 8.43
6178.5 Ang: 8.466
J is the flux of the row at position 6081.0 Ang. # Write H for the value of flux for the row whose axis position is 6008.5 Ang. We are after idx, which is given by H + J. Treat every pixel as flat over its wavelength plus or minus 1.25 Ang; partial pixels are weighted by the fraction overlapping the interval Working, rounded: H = 6.683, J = 6.991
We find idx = 13.7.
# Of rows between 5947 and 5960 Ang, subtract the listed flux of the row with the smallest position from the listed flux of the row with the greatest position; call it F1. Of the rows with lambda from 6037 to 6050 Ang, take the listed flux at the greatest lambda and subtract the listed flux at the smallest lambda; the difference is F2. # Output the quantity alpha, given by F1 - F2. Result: 1.7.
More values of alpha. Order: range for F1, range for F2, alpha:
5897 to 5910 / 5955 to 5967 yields 0.3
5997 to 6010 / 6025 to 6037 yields 0.0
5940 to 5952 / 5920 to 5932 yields 0.3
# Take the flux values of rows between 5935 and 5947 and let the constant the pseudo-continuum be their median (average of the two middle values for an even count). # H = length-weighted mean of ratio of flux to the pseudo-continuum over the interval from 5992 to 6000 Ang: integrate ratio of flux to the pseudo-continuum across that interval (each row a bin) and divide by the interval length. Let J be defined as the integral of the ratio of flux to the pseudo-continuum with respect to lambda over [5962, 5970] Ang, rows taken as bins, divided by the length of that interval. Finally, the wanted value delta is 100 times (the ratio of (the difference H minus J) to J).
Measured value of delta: -3.3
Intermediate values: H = 1.04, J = 1.08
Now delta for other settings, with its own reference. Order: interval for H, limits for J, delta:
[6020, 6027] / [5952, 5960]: 1.6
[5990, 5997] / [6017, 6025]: -9.1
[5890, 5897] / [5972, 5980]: -7.9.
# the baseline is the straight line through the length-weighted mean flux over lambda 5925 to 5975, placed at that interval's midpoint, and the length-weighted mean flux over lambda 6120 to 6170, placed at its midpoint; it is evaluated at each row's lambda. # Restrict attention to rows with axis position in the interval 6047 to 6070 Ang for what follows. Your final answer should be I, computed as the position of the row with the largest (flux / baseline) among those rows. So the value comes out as 6056.0 Ang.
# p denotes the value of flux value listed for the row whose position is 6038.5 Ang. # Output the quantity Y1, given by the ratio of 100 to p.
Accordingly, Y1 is 15.0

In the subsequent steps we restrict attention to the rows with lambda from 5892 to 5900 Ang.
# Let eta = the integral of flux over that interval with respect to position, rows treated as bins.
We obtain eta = 45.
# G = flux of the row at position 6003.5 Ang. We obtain 5.79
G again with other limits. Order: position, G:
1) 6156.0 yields 8.82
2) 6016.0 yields 5.945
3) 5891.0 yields 5.442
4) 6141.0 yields 8.523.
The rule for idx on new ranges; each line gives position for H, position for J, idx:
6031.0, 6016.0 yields 12.2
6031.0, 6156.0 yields 15.0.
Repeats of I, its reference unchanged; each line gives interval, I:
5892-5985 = 5893.5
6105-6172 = 6146.0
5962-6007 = 5971.0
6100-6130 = 6113.5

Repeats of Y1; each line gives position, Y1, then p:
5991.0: 18.0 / 5.546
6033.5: 16.1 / 6.212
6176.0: 11.9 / 8.43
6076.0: 16.2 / 6.174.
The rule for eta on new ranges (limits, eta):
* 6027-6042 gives 95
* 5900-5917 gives 97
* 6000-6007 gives 42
